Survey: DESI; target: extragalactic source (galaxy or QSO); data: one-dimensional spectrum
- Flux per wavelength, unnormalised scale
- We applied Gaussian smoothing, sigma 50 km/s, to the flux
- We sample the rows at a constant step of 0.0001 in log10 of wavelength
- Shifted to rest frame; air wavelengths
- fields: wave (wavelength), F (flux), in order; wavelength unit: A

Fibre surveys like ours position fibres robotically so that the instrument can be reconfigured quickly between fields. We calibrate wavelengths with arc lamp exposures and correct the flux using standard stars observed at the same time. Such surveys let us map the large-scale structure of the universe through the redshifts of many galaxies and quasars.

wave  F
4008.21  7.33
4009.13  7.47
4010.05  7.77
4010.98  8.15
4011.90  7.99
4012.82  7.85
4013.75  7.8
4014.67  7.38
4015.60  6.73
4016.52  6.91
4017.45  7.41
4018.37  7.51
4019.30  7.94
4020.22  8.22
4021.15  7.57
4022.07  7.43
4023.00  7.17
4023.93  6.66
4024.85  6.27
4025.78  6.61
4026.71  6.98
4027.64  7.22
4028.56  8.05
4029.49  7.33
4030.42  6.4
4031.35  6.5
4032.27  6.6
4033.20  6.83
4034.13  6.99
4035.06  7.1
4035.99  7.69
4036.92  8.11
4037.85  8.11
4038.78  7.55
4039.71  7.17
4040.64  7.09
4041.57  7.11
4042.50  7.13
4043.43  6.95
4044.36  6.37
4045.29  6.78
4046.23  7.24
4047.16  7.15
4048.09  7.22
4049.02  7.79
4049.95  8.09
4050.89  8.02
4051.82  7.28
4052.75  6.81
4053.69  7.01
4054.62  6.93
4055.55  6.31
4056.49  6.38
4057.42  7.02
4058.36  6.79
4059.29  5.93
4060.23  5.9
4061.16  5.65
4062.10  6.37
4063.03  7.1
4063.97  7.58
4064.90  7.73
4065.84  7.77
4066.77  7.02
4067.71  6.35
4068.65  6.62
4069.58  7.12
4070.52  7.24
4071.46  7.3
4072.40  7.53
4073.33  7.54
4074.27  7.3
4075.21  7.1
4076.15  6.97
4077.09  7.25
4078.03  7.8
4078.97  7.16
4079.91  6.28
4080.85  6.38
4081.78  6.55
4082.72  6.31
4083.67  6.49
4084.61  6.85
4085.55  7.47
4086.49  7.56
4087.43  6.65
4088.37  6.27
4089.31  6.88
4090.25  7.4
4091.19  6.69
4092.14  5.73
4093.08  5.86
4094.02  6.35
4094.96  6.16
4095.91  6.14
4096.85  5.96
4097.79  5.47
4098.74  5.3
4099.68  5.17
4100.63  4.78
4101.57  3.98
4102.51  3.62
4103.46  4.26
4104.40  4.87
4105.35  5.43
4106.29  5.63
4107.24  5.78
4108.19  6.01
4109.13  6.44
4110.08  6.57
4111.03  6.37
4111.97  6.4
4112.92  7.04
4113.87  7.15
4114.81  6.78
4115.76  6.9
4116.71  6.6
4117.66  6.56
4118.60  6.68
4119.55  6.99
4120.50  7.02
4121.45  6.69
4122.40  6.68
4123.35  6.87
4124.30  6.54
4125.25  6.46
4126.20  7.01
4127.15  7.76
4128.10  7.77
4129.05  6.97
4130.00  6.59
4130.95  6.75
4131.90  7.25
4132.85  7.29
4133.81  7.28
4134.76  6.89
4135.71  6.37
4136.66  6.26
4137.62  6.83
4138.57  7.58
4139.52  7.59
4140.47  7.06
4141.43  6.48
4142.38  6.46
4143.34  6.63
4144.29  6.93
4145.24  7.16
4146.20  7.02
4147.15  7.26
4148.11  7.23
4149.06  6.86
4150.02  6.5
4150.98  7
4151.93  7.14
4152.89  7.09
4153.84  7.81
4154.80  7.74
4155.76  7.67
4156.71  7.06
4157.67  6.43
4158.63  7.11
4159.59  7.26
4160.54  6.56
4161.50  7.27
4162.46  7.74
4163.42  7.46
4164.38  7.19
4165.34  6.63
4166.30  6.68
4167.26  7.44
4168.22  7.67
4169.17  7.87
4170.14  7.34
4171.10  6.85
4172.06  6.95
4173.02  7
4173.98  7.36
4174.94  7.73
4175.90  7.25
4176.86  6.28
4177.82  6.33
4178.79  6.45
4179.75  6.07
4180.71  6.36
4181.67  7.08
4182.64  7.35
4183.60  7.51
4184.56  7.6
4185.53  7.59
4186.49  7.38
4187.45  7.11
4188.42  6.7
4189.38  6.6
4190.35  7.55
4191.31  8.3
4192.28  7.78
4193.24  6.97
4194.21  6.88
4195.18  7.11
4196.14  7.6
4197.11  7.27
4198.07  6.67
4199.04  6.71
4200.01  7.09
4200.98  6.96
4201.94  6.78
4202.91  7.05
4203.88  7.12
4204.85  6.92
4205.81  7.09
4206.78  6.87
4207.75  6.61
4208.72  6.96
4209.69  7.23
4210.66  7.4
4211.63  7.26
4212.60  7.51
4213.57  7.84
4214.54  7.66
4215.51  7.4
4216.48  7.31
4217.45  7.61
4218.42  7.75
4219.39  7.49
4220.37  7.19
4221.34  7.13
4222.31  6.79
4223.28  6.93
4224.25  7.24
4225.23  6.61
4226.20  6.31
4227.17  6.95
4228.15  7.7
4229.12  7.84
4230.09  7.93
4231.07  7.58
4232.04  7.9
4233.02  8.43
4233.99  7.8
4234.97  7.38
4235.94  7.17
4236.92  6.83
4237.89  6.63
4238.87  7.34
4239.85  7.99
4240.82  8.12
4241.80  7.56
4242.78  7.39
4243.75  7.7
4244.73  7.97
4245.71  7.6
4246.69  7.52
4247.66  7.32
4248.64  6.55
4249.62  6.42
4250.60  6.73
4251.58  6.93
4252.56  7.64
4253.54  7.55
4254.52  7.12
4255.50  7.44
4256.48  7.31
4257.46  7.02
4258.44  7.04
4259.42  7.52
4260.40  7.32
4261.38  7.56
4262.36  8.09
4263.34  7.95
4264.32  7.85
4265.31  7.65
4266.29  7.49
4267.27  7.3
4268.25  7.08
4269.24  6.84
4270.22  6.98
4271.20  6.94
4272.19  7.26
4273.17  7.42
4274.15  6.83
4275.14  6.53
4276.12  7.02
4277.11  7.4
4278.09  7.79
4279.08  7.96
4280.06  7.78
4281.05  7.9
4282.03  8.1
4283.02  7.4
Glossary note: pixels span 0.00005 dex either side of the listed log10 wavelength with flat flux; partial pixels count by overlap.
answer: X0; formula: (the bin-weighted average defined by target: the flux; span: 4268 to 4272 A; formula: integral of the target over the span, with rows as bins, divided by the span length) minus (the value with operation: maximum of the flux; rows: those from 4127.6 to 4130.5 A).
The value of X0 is -0.8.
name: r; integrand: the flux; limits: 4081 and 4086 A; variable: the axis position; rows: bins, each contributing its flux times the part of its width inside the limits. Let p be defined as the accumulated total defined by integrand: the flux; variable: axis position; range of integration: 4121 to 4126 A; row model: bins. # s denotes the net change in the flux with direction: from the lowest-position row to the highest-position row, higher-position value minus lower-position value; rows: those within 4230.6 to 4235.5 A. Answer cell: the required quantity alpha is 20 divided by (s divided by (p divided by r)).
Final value -99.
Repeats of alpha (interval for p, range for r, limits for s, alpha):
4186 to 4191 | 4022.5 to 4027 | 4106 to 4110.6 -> 25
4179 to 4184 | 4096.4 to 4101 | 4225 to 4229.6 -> 23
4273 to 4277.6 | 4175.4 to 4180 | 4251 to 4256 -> 42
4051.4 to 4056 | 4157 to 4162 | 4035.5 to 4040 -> -35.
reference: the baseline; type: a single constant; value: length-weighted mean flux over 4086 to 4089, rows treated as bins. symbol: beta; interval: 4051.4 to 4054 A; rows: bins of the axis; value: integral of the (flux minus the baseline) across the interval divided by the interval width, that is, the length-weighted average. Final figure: 0.19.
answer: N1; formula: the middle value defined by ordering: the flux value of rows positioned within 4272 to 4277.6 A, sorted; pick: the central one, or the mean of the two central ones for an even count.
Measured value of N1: 7.14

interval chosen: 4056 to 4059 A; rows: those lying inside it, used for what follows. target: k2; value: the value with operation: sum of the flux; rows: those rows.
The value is 20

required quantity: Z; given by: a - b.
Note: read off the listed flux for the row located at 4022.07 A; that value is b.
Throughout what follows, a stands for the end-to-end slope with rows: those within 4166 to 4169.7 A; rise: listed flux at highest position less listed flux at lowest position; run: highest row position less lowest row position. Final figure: -7.02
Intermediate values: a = 0.41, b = 7.43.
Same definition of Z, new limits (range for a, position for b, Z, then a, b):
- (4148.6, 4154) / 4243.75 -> -7.50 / 0.20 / 7.7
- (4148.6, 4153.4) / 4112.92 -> -6.98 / 0.06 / 7.04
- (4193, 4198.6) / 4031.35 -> -6.56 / -0.06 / 6.5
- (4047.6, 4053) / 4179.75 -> -6.16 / -0.09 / 6.07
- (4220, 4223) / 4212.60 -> -7.72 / -0.21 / 7.51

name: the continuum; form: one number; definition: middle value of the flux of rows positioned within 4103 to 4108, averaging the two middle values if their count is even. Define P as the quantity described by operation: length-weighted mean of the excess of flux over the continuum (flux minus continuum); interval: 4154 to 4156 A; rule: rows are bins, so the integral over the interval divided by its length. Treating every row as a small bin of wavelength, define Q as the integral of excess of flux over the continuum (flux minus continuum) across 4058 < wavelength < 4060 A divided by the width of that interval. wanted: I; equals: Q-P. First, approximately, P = 2.29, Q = 0.9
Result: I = -1.44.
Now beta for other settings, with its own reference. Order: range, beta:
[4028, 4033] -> 0.13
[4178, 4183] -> -0.22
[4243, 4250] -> 0.47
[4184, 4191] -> 0.40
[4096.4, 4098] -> -1.10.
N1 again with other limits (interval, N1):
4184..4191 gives 7.38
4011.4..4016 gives 7.80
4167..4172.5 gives 7.39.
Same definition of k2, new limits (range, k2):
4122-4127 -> 34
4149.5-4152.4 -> 21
